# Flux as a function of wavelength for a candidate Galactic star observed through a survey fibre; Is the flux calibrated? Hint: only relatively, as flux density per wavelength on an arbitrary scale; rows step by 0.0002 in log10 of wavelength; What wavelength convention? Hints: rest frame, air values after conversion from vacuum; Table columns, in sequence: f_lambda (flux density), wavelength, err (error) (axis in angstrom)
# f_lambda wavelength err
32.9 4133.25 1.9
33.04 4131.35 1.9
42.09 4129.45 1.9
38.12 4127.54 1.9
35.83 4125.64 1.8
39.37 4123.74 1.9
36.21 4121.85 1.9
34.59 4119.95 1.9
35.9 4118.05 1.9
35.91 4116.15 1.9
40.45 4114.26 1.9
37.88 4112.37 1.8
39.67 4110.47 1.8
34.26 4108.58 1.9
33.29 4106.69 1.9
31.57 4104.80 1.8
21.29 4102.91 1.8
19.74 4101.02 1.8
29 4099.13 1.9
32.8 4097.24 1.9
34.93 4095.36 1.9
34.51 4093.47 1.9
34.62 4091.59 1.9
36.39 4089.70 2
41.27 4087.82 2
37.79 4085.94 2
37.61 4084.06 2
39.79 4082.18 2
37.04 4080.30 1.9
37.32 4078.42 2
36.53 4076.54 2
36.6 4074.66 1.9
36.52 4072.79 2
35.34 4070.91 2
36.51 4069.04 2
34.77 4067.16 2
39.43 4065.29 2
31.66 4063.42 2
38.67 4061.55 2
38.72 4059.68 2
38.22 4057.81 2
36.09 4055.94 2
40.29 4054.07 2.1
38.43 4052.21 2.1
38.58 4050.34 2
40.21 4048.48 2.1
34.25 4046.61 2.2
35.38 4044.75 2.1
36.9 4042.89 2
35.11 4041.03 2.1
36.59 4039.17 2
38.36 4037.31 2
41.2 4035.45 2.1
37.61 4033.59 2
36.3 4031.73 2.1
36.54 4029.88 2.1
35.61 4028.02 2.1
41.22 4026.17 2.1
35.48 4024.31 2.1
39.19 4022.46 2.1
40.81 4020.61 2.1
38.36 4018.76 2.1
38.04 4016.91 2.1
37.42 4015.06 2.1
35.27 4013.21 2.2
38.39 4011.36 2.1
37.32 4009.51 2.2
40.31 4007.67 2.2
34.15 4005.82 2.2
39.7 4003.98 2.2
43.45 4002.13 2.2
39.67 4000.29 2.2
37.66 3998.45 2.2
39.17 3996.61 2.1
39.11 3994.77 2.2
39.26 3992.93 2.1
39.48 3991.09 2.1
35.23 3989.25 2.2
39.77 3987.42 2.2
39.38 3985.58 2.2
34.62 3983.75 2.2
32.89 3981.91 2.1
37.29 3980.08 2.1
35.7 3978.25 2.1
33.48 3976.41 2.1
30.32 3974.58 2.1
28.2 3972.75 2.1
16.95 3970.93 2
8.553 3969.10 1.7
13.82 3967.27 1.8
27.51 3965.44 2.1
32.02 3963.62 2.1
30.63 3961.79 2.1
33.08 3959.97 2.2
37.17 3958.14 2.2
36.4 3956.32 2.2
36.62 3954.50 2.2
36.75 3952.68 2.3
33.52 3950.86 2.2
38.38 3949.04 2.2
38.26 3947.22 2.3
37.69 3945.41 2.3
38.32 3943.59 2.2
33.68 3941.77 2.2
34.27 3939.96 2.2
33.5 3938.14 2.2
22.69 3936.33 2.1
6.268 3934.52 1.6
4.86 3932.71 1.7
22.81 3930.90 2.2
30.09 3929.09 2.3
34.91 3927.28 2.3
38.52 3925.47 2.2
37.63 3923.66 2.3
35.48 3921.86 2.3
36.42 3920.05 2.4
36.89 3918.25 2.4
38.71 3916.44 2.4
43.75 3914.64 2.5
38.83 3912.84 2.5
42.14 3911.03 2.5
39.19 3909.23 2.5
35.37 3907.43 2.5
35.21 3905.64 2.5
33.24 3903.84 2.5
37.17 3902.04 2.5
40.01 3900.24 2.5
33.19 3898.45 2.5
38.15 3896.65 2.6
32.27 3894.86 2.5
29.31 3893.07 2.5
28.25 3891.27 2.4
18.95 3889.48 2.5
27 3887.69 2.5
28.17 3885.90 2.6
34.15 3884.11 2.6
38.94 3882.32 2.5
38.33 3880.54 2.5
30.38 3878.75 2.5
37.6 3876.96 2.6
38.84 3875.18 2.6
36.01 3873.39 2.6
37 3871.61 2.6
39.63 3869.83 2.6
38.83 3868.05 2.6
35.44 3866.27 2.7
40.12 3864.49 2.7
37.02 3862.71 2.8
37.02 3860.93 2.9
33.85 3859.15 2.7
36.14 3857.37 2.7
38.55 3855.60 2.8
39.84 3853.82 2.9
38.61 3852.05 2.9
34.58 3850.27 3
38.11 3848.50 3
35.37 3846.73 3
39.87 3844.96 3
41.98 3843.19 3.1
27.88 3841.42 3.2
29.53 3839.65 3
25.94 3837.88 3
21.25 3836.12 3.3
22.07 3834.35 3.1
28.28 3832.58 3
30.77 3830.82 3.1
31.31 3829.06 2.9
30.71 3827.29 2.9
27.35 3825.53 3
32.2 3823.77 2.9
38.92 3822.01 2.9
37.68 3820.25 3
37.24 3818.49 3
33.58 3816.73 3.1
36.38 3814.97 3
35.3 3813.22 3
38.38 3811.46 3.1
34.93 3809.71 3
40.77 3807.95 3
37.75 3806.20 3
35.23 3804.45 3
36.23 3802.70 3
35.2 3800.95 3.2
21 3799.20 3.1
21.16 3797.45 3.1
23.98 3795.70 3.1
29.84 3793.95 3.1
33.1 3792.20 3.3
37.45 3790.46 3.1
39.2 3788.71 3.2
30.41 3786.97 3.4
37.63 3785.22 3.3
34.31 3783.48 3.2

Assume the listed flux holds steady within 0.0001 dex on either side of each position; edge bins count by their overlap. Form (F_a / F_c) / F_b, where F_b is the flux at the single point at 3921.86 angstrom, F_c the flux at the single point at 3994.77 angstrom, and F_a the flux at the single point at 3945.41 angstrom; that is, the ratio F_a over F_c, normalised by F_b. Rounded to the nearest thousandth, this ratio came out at 0.027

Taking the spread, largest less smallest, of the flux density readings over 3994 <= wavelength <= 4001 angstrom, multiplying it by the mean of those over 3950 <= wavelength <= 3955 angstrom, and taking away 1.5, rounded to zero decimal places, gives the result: 70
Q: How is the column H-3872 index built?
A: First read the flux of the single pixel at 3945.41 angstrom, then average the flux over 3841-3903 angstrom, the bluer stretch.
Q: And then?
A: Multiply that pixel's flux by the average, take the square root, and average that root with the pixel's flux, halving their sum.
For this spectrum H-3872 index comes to 37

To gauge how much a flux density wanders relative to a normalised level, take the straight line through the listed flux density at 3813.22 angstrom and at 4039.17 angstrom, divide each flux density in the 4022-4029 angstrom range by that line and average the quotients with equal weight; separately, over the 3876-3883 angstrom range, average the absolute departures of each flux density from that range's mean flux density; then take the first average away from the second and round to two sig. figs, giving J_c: 1.9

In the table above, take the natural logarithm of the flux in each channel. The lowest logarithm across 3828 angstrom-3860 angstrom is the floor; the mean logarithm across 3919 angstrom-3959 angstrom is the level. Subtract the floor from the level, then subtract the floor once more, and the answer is -2.74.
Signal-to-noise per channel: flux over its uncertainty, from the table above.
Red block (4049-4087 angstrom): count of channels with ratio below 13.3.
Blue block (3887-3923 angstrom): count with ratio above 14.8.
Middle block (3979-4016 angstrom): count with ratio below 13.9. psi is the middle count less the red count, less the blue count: -10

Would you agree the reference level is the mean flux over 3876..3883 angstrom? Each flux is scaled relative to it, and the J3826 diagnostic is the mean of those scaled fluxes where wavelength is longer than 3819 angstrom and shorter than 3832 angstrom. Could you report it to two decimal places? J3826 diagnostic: 0.90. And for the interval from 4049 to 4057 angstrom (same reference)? 1.06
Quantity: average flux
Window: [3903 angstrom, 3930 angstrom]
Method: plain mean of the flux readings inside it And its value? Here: 37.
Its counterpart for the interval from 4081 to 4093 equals 38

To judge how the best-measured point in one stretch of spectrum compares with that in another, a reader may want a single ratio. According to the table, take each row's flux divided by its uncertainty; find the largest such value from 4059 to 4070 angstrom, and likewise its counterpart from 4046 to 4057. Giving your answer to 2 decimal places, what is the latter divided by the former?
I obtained 0.98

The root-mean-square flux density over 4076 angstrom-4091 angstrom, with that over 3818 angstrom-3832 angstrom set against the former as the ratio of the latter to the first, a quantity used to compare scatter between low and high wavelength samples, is 0.88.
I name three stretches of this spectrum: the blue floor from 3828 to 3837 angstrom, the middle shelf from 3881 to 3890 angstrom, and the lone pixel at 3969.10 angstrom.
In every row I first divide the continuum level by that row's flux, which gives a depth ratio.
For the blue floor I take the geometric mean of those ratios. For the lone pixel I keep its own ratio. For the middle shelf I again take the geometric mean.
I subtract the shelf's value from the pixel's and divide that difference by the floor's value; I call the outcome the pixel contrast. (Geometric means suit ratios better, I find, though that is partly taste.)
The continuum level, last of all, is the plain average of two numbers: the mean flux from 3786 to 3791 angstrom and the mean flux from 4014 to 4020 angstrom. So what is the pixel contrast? 2.2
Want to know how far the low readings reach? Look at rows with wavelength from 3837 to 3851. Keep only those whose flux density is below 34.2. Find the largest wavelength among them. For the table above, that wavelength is 3841.42 angstrom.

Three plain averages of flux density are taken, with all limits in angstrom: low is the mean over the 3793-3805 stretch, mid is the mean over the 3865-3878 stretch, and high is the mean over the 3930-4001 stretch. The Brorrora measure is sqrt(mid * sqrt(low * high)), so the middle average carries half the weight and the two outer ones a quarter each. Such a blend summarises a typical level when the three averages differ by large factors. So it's 33.7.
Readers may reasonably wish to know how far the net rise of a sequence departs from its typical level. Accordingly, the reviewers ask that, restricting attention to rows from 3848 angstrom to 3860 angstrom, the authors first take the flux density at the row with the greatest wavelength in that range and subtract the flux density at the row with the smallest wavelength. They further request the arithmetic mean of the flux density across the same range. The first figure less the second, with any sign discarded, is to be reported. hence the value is 41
